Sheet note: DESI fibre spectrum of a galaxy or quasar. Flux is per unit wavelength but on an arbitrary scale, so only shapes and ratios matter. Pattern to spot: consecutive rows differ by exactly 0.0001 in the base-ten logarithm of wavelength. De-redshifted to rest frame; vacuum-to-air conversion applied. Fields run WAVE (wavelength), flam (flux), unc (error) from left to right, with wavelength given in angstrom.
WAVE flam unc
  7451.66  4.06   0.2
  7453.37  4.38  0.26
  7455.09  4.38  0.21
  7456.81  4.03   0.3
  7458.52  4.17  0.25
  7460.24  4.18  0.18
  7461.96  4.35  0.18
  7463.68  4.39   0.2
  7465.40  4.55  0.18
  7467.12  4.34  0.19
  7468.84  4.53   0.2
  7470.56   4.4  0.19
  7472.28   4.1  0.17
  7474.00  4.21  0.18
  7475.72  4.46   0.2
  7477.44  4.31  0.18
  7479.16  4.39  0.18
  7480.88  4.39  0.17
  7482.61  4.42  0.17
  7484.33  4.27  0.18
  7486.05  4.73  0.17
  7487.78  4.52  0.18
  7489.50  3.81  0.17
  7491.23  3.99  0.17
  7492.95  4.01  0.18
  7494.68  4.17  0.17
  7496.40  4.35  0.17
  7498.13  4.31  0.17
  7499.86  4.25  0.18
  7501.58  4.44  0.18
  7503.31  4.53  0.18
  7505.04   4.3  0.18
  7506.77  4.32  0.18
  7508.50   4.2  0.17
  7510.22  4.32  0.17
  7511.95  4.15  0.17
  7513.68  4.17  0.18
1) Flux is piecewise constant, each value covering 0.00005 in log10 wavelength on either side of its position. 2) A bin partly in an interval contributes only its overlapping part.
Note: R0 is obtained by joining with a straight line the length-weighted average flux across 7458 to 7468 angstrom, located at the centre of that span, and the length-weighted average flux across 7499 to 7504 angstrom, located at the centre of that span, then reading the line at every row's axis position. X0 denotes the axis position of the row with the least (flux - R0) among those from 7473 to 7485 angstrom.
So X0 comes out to 7474.00 angstrom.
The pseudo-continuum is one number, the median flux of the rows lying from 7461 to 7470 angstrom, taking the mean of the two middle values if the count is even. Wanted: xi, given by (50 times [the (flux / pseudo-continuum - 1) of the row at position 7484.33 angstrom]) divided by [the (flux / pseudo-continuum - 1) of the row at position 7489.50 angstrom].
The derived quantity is 10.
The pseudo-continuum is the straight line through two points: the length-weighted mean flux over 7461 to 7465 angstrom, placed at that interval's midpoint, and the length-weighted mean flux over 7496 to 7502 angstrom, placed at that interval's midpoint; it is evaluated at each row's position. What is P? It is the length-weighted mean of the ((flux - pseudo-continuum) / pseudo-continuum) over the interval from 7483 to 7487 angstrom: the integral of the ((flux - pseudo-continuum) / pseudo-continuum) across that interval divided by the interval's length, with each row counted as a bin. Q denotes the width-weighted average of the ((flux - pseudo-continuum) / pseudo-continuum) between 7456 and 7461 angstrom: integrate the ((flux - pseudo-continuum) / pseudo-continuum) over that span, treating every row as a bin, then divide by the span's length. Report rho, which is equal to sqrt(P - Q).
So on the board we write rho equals 0.303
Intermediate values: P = 0.033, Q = -0.059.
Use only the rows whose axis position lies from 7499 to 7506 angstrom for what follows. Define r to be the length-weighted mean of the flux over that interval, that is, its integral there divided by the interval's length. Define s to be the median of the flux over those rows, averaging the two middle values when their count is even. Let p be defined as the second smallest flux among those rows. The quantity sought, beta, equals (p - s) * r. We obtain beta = -0.3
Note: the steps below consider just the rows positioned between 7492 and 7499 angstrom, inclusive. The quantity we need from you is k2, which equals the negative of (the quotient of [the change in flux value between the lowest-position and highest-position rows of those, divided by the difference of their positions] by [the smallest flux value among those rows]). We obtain -0.014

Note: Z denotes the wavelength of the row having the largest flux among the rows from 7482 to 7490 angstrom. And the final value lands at 7486.05 angstrom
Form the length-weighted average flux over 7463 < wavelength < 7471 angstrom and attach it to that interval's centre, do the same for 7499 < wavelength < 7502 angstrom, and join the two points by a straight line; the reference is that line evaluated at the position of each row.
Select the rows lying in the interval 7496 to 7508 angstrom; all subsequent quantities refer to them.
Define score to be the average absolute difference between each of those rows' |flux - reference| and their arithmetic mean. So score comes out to 0.055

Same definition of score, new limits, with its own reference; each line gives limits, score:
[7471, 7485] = 0.085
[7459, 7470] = 0.053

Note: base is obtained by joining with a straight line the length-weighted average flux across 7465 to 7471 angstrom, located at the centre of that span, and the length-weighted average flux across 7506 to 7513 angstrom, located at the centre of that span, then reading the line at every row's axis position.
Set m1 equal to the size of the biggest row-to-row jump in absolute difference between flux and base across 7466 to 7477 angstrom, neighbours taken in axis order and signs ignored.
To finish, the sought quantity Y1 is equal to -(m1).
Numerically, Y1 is -0.29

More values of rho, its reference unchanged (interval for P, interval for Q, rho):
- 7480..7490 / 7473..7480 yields 0.108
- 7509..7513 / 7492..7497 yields 0.142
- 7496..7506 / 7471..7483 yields 0.130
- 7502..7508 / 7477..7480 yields 0.117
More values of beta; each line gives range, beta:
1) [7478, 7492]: -1.7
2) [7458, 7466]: -0.7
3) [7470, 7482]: -0.8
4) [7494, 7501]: -0.1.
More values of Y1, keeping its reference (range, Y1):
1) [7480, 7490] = -0.37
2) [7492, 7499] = -0.17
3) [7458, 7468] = -0.18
